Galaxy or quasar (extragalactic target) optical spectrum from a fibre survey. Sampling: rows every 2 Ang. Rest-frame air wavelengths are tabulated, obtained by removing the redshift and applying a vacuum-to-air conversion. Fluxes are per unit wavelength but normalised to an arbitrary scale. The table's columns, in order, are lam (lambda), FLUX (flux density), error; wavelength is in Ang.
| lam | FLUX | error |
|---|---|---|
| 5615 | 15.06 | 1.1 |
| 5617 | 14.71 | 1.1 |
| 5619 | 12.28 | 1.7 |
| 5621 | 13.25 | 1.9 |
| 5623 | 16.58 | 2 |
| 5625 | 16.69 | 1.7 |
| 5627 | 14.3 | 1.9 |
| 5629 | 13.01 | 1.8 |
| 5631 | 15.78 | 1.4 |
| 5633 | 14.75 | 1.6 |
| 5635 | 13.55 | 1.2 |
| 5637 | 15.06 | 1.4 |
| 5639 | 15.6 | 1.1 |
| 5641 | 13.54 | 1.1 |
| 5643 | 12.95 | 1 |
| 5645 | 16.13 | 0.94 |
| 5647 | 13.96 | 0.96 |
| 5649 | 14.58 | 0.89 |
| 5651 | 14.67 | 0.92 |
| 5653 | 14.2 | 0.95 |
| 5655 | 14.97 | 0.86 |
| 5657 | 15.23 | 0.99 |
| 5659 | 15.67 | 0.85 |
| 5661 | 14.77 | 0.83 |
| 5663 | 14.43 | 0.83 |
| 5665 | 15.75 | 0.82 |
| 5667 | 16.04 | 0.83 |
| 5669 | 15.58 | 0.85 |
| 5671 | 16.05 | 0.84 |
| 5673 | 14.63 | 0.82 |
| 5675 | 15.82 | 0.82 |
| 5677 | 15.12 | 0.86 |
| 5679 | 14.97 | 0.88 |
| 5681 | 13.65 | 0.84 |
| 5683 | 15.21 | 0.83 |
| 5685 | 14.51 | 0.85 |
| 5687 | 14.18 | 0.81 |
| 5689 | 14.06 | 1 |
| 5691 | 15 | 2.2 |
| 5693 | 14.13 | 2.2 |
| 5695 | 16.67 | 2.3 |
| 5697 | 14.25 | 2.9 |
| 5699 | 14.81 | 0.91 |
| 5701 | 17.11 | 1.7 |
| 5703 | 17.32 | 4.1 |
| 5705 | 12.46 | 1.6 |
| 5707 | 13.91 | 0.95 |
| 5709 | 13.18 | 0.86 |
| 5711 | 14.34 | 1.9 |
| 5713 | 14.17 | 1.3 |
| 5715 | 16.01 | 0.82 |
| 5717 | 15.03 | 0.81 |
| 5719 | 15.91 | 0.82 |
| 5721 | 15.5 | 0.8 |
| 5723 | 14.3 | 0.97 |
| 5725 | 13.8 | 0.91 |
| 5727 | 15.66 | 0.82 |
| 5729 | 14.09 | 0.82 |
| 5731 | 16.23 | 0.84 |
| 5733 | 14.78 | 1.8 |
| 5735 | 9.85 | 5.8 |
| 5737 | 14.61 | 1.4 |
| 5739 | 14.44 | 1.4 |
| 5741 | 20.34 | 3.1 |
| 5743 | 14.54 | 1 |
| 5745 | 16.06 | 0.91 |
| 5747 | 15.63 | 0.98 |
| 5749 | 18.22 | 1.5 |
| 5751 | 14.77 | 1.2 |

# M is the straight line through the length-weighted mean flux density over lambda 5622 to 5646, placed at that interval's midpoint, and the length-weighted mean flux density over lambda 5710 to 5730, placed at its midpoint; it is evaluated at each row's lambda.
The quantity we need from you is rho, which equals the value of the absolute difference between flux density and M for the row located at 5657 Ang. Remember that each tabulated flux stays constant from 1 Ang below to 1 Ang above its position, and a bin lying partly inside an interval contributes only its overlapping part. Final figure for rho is 0.39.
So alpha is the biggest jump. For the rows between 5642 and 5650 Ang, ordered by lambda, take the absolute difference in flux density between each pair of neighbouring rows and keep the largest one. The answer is 3.2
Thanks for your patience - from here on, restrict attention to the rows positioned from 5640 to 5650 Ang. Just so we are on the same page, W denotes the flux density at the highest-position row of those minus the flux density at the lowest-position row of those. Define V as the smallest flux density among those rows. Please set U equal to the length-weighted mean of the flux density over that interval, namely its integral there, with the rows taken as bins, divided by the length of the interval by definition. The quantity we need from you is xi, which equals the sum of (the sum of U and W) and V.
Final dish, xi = 28.2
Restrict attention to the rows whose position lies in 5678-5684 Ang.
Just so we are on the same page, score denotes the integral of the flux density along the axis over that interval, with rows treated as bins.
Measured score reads 87.7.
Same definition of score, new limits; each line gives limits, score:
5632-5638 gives 86.7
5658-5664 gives 89.7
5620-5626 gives 93.0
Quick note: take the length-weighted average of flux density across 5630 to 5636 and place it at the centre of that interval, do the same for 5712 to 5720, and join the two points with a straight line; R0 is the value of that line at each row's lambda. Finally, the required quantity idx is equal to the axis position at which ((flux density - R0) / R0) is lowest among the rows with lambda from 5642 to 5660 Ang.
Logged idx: 5643 Ang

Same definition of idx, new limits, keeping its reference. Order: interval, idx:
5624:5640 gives 5629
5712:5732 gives 5725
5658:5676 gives 5663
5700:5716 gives 5705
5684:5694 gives 5689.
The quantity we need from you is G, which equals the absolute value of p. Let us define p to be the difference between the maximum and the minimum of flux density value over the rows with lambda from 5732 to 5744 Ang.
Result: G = 10.5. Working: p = 10.5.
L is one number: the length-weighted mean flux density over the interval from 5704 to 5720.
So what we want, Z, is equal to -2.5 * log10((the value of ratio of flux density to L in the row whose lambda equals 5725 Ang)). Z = 0.044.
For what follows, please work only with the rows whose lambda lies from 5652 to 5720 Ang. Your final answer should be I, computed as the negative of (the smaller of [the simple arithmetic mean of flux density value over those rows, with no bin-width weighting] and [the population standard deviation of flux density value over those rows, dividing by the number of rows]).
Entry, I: -1.0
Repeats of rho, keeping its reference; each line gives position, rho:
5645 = 1.29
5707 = 0.96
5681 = 1.21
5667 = 1.19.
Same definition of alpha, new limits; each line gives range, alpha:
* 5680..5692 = 1.6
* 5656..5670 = 1.3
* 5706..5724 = 1.8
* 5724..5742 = 5.9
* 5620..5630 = 3.3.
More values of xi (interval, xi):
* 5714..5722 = 30.1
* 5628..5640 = 30.2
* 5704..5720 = 30.3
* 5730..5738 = 22.1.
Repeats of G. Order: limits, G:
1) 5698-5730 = 4.9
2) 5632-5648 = 3.2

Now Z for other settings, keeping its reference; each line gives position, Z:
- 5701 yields -0.189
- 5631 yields -0.101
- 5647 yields 0.032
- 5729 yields 0.022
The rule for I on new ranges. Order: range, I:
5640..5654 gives -0.9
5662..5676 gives -0.6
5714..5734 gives -0.8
